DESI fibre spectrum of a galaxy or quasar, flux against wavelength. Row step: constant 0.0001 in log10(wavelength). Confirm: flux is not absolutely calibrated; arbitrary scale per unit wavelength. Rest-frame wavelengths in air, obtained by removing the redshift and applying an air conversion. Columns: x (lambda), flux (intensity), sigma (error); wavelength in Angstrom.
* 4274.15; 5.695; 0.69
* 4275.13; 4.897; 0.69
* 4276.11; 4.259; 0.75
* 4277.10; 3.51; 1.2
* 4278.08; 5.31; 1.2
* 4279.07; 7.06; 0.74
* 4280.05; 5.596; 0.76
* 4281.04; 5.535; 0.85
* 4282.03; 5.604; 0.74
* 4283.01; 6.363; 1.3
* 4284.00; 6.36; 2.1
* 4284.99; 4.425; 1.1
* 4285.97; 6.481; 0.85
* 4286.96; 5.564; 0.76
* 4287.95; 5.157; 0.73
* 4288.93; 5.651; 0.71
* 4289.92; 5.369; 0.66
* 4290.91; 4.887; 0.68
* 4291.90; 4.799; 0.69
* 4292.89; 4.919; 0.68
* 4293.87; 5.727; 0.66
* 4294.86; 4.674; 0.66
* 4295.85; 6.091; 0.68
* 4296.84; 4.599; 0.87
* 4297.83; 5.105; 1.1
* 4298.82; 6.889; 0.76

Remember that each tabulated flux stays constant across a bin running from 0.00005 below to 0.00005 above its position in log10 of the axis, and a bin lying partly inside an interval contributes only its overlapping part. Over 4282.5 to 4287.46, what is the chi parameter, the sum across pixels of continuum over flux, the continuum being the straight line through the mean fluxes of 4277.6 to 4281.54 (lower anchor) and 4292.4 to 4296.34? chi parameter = 5.0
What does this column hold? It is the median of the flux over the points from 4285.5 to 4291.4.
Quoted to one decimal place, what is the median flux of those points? 5.5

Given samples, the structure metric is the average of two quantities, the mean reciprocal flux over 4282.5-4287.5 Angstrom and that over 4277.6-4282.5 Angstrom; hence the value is 0.174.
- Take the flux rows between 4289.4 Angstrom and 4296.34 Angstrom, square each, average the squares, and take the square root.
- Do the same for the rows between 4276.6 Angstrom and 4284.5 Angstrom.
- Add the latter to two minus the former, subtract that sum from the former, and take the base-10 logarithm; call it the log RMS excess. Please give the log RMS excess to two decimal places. 0.43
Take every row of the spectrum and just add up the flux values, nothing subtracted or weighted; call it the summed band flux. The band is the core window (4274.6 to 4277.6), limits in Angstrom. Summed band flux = 12.7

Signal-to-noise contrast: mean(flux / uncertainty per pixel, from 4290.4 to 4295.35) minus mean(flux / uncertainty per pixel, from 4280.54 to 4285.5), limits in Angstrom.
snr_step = 2.2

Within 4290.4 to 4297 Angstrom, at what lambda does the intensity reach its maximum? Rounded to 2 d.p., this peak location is 4295.85 Angstrom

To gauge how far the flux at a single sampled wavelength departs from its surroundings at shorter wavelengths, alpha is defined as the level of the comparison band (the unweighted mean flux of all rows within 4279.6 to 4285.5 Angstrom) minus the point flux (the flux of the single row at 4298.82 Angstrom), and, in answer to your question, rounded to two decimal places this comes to -1.24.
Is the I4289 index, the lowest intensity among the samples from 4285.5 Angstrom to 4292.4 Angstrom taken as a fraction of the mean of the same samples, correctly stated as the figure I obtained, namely 0.89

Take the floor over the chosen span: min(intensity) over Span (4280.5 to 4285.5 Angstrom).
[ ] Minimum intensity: 4.425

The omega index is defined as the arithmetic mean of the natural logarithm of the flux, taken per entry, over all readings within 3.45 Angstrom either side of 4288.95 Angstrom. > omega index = 1.68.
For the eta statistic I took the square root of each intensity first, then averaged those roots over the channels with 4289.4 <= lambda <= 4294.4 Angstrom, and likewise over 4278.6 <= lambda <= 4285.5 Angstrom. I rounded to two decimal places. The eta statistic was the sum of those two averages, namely 4.68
